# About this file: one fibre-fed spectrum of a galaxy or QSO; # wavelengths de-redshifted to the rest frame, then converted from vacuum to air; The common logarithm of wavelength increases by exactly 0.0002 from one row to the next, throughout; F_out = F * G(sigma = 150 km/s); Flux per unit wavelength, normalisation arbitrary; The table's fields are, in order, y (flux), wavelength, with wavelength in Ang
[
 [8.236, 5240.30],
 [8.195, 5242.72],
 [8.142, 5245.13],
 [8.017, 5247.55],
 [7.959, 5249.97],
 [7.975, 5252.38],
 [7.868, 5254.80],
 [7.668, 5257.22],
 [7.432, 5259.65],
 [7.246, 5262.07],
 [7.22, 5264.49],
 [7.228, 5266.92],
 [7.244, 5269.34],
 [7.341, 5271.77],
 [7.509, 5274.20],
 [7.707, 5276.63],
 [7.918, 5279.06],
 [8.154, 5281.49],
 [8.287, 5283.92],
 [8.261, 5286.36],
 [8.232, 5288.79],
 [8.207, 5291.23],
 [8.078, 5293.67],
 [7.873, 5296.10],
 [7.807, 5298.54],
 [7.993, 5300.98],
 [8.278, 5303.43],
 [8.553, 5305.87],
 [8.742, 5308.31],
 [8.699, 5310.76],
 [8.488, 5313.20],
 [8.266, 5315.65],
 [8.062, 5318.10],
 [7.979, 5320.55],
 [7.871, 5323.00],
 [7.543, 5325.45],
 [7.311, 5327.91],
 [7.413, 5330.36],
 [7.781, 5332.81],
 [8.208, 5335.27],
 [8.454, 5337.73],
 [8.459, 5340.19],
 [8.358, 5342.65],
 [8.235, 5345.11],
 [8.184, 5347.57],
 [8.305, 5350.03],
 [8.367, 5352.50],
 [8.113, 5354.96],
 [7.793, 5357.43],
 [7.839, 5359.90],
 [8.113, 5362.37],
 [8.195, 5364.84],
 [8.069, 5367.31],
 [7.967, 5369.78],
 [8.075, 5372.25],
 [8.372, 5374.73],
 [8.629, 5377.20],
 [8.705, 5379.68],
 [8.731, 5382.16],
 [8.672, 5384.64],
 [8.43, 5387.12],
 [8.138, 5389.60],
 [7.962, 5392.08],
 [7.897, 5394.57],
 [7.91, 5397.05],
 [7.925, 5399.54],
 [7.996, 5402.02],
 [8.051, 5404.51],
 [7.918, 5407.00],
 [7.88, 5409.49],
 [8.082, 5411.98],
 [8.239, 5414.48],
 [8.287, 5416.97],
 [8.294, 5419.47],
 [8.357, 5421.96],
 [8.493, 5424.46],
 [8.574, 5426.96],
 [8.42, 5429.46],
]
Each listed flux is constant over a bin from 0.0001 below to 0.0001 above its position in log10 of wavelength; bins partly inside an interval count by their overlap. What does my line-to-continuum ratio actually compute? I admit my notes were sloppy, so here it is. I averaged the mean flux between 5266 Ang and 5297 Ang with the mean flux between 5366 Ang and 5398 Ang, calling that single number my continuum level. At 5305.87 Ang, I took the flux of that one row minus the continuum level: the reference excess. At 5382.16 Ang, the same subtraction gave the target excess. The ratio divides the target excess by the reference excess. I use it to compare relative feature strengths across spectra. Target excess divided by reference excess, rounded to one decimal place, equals 1.4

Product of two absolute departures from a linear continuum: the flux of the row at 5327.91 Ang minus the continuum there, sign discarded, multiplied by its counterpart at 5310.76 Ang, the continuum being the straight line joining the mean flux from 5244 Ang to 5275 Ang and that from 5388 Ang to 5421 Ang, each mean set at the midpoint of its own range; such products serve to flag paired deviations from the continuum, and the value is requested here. 0.47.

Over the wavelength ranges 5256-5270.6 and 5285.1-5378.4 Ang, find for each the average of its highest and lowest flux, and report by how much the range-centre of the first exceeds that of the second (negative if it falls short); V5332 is -0.58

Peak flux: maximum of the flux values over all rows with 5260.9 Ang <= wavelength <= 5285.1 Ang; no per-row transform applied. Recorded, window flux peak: 8.287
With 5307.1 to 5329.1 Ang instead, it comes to 8.742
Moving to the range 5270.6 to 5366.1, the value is 8.742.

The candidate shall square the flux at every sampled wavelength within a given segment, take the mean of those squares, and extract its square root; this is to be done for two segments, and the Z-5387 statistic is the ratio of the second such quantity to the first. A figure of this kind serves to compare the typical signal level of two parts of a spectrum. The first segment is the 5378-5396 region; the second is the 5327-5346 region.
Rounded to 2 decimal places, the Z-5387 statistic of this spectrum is 0.96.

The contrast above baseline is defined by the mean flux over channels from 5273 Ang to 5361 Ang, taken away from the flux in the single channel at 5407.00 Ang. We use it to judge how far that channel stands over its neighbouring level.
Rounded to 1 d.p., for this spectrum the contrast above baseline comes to -0.2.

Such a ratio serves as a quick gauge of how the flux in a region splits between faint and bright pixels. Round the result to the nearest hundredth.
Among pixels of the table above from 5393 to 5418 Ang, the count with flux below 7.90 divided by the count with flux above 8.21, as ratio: 1.00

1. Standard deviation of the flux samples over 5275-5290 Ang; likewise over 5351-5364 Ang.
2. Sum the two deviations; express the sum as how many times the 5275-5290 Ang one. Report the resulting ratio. 2.0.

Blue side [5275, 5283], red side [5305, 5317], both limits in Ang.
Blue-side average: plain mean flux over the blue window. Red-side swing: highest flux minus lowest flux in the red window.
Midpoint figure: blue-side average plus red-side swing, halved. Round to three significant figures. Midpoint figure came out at 4.20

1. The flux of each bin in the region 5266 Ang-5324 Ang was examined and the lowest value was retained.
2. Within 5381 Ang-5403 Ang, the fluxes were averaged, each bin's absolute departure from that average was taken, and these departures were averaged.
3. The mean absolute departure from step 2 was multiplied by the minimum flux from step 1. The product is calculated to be 2.05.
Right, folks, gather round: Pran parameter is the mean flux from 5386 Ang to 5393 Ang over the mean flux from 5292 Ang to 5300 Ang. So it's 1.03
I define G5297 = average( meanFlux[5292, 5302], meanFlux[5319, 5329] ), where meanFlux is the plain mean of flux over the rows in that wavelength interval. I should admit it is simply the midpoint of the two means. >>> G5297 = 7.8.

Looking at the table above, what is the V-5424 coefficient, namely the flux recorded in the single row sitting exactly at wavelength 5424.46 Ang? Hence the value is 8.493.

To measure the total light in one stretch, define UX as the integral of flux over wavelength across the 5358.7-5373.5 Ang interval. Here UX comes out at 119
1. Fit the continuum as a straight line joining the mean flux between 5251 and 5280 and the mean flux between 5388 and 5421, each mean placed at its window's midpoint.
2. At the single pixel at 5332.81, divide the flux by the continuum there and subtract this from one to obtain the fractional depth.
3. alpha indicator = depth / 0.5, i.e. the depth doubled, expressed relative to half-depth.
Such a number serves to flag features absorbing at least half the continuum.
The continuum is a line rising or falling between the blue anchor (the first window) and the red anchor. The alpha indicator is 0.00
